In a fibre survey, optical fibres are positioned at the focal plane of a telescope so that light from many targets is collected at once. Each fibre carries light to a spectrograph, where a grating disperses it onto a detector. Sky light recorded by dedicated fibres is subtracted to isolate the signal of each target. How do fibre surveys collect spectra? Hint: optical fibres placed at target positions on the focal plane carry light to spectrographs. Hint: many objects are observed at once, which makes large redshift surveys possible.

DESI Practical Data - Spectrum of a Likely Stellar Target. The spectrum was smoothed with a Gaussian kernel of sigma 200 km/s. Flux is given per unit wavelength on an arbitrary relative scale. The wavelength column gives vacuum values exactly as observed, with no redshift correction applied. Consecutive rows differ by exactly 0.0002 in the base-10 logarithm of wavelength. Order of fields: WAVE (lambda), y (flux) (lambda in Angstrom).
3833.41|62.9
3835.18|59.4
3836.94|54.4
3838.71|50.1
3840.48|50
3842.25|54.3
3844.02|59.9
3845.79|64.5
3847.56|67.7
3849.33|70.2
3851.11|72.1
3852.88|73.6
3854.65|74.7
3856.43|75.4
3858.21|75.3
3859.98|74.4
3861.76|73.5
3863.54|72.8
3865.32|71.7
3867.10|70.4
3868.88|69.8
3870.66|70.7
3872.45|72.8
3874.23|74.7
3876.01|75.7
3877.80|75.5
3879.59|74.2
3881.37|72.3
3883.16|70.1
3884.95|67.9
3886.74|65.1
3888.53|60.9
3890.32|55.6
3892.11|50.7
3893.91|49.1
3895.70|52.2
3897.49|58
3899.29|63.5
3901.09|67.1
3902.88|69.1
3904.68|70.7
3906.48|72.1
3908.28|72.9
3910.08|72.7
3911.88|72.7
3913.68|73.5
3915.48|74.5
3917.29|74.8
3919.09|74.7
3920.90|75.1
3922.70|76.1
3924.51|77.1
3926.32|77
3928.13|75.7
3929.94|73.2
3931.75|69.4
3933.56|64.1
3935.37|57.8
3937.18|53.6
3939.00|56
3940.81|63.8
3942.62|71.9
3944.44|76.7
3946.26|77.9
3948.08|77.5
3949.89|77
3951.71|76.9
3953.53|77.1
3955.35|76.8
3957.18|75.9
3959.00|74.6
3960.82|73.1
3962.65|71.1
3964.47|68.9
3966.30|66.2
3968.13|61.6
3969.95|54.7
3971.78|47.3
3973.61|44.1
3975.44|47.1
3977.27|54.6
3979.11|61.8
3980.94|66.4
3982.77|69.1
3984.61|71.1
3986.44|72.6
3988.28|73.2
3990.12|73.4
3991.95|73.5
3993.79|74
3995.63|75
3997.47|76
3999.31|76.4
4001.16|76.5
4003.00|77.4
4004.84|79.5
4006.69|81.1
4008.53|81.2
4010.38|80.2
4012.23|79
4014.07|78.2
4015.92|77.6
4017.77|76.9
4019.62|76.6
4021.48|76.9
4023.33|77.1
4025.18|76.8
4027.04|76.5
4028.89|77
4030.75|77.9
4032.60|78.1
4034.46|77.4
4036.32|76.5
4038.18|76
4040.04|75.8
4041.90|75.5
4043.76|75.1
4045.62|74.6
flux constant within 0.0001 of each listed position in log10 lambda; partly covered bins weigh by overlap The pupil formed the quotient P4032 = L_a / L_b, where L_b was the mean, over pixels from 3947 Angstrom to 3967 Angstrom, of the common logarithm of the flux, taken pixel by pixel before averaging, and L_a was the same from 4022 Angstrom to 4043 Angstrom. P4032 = 1.01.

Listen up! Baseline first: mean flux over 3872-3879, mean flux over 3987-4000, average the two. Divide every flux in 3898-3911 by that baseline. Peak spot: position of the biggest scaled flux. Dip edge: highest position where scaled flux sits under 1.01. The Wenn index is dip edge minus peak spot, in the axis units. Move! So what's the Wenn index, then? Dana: 1.8 Angstrom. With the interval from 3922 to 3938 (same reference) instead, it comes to 12.7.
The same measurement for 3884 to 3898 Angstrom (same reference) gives 12.5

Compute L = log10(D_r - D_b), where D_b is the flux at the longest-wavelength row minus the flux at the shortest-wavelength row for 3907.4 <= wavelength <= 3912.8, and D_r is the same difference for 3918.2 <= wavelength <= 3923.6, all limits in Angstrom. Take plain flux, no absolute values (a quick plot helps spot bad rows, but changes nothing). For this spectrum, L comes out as 0.2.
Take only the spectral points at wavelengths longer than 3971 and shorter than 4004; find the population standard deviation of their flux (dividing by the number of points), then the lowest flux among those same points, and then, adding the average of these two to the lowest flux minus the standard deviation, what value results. 61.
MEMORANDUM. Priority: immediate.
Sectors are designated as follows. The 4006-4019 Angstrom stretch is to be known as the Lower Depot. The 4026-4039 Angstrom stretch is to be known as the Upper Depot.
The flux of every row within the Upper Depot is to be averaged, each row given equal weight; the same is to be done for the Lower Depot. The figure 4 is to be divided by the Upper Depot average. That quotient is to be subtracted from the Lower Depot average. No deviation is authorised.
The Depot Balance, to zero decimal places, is 79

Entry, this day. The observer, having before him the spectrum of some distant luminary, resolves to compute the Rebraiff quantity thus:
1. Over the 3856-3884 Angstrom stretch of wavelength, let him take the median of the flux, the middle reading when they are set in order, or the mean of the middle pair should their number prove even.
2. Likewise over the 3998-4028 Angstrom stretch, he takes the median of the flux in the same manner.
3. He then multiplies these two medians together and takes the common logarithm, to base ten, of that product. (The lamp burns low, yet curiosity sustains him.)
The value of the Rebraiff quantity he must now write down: 3.75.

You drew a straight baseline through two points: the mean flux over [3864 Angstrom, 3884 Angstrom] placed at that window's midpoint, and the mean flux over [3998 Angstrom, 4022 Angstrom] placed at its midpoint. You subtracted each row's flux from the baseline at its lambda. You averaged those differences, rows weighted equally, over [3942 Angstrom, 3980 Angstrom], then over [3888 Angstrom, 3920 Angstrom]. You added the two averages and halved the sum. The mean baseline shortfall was 8.4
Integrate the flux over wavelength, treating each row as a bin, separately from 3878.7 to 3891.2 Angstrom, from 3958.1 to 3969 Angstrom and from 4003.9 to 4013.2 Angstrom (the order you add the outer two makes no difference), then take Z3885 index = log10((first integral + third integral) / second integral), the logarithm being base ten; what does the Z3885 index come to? 0.32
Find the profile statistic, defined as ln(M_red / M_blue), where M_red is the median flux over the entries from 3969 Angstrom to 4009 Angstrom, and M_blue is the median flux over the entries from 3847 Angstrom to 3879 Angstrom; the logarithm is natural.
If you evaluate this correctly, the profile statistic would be 0.00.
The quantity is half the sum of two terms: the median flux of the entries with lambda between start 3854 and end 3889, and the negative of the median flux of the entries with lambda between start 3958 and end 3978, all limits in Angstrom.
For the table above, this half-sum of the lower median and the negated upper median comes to 5.6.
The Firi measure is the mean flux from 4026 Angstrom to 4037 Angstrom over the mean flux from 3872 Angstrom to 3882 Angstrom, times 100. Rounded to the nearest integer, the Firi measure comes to 104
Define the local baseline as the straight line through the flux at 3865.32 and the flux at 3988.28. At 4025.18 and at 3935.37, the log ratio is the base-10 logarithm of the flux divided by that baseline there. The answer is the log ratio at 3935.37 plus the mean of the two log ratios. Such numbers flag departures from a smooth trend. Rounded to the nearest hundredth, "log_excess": -0.14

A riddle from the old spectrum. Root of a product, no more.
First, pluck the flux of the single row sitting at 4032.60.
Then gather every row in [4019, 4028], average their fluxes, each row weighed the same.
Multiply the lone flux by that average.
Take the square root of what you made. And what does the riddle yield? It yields 77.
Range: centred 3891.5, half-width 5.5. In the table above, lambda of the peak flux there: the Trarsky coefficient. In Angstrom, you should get 3886.74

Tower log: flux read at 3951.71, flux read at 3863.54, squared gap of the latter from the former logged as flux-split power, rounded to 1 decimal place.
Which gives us 16.8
